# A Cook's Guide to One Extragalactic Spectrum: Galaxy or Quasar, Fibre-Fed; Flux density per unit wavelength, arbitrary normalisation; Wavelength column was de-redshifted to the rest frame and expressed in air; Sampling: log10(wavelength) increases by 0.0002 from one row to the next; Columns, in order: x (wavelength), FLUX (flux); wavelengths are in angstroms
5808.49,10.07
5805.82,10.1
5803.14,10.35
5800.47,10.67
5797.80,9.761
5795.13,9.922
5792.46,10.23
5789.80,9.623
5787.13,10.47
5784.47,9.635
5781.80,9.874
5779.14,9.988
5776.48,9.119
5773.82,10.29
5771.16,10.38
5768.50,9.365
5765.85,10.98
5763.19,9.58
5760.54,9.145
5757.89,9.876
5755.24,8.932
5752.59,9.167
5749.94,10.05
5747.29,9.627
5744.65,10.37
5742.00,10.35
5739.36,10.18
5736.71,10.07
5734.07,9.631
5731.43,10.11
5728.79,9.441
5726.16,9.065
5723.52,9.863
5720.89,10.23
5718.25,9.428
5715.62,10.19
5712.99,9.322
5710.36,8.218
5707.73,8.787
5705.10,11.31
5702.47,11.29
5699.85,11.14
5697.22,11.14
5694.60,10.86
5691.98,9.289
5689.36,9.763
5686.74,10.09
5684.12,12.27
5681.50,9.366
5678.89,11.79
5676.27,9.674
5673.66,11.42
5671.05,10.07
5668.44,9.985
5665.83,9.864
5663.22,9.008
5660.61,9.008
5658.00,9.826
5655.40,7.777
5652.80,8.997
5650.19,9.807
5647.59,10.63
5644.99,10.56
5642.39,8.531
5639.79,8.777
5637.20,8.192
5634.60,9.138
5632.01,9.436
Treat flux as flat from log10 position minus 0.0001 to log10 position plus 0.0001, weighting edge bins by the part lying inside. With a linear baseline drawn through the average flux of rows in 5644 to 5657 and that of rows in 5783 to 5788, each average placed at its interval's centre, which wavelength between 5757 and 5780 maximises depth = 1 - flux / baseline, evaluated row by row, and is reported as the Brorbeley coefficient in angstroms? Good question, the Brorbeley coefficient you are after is 5776.48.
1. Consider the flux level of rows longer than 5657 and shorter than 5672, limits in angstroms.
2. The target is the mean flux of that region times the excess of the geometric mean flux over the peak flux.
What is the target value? -4.4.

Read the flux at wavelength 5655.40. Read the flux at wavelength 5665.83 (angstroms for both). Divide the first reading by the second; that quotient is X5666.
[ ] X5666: 0.79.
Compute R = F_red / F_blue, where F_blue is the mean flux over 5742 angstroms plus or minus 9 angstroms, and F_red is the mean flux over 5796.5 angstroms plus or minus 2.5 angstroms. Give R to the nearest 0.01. 0.98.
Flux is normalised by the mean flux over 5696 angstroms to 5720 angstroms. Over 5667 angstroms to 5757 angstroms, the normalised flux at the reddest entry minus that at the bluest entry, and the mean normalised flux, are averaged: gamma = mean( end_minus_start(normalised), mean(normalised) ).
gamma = 0.447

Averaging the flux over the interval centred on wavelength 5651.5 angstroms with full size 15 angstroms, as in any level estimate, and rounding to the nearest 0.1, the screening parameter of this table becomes 9.6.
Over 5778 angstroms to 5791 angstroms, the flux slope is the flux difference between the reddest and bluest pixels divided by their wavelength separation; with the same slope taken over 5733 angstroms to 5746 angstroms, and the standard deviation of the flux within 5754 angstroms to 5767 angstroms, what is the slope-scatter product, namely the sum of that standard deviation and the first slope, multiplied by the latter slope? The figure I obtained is 0.05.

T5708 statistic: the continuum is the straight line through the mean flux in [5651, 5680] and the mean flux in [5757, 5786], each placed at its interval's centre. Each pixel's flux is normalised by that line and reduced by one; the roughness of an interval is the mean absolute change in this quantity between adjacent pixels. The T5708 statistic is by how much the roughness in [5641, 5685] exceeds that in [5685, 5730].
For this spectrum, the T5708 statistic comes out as 0.054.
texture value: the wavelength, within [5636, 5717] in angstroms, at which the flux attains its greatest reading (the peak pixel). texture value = 5684.12 angstroms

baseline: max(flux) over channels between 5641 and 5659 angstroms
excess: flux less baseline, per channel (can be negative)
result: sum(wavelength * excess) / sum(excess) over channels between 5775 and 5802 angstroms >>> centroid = 5785.9 angstroms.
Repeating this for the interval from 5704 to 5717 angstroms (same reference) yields 5711.2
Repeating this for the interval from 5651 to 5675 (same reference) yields 5658.5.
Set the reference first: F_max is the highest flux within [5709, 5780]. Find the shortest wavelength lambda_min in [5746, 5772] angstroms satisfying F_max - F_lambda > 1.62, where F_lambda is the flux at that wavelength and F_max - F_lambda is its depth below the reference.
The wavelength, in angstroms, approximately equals 5752.59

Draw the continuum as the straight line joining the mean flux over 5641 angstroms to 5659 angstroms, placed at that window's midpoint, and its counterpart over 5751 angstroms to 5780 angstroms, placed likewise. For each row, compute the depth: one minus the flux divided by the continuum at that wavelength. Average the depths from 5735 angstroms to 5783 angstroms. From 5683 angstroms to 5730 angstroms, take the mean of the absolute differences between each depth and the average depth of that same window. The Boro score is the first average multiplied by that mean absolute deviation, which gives -0.0015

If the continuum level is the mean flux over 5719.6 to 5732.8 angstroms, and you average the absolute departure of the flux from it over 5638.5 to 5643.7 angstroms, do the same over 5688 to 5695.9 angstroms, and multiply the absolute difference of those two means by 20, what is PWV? 11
